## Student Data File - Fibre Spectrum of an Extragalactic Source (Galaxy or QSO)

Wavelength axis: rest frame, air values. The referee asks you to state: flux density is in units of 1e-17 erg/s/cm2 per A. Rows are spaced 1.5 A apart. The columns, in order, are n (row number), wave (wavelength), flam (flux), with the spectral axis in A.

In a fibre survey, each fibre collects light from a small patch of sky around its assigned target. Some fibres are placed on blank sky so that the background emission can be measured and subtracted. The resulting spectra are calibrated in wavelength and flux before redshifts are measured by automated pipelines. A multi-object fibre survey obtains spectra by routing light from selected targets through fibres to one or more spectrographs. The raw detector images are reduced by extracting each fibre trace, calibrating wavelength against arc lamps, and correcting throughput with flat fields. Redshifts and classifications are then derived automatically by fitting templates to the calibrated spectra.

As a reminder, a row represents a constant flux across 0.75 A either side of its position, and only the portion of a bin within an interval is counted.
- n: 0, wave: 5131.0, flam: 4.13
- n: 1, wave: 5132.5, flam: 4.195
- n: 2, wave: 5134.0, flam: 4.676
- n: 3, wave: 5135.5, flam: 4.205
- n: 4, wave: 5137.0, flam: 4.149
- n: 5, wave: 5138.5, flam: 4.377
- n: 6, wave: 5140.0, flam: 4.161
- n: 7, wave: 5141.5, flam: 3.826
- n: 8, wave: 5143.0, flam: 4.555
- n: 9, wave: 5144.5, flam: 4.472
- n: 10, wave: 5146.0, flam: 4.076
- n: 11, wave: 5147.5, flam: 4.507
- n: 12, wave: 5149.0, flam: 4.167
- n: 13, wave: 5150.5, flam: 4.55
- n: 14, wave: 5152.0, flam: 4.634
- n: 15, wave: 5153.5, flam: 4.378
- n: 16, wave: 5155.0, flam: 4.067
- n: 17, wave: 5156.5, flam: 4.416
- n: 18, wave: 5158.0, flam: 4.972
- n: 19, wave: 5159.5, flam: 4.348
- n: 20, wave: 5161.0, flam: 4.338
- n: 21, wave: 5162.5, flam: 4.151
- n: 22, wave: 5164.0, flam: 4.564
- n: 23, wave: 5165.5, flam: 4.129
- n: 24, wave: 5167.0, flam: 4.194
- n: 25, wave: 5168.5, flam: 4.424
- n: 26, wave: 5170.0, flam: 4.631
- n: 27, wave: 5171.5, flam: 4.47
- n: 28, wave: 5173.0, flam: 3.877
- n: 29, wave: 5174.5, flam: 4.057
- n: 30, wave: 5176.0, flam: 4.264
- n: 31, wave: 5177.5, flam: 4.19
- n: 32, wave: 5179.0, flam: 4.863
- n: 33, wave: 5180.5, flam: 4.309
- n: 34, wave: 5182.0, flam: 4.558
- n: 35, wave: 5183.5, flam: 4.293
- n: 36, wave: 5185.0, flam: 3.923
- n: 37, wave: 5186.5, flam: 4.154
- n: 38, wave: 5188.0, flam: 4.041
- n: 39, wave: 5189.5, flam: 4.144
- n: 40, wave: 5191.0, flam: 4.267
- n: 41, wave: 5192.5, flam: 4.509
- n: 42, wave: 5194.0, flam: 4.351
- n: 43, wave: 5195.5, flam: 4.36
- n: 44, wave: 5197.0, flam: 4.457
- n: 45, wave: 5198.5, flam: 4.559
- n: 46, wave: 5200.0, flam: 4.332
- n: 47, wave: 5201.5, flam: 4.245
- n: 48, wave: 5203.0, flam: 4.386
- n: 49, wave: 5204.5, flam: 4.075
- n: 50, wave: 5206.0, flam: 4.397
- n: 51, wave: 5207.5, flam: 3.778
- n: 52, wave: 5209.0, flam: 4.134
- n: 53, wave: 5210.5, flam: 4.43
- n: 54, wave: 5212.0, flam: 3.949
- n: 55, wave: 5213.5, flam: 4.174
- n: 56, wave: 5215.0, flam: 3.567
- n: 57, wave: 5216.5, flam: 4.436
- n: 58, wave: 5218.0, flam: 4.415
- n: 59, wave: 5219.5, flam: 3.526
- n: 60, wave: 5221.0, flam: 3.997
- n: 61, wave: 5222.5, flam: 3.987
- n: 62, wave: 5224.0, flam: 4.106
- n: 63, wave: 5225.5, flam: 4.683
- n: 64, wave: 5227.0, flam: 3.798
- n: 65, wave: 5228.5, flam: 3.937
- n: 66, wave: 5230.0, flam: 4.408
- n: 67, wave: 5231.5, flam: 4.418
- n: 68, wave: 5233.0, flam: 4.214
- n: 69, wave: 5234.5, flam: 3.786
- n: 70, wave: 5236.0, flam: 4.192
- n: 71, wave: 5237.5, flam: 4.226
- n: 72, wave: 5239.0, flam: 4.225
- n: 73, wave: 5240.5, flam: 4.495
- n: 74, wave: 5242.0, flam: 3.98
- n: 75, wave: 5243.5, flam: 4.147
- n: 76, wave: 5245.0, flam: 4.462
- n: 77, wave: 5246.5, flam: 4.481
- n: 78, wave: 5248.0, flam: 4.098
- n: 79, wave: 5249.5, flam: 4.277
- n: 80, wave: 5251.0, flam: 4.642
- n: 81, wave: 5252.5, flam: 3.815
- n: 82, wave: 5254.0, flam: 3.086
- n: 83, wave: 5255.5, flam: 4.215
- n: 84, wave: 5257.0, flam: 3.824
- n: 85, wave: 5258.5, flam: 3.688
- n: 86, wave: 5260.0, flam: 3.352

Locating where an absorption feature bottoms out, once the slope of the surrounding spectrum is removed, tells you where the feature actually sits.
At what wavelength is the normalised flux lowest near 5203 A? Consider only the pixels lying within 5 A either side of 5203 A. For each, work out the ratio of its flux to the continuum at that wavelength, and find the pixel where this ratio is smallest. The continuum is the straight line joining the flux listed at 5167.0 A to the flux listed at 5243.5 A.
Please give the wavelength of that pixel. 5207.5 A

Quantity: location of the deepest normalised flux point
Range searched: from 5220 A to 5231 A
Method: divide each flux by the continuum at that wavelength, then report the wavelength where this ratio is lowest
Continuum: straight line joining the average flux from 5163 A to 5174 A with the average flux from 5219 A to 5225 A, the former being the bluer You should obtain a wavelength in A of 5227.0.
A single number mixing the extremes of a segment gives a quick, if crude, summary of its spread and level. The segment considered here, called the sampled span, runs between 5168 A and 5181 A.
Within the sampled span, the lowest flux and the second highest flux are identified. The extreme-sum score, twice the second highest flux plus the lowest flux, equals 13.1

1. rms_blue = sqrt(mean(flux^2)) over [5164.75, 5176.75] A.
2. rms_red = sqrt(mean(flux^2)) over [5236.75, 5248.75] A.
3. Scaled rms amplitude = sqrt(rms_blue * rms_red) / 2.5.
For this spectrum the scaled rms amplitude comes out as 1.71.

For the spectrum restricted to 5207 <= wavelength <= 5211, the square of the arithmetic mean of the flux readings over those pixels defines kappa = 16.9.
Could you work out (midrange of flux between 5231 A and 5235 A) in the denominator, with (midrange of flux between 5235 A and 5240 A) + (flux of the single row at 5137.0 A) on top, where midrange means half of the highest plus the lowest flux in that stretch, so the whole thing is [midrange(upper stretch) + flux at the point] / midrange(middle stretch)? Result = 2.04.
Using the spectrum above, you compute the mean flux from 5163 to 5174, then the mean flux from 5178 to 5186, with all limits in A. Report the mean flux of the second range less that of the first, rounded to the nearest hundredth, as 0.06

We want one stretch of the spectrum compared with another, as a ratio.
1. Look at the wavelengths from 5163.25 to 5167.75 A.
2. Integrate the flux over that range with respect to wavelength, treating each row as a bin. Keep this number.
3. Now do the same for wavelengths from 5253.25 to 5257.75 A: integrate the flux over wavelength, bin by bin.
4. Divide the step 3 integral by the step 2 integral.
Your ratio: 0.863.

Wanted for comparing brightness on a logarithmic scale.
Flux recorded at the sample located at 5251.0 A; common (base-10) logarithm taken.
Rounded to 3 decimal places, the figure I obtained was 0.667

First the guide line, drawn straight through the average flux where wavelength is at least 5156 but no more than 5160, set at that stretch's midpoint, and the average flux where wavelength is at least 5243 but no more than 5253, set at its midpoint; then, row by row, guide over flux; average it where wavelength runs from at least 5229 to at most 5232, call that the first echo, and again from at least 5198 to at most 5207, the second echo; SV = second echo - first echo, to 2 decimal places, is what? 0.04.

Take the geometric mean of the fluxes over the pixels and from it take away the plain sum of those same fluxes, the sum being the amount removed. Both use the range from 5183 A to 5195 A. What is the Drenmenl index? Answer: -29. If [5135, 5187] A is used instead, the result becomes -147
